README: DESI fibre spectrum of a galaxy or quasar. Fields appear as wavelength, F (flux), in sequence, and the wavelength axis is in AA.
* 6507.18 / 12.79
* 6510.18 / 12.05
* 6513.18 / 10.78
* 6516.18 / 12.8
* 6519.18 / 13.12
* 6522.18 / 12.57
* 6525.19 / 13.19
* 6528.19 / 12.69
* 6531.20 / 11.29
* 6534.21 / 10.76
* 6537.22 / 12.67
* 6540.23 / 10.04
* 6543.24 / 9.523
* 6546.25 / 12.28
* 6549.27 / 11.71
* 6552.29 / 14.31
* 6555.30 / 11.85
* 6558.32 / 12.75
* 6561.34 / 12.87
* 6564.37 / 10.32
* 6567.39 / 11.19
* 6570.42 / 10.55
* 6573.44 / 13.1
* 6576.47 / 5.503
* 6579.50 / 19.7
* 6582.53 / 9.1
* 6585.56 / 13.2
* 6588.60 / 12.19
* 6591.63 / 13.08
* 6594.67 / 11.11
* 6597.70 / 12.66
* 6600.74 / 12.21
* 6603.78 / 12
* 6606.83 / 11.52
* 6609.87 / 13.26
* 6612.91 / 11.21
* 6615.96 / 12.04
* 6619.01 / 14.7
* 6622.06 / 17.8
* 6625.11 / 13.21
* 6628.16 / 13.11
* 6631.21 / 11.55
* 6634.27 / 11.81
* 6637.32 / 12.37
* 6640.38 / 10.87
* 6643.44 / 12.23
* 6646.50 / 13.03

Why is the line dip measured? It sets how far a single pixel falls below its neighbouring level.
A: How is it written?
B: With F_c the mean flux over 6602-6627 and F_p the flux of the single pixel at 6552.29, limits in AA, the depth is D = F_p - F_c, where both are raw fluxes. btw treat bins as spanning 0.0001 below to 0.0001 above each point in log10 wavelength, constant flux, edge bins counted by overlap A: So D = 1.1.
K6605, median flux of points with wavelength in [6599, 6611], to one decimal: 12.1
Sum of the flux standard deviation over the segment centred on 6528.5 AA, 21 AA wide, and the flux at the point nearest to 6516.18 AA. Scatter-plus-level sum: 13.7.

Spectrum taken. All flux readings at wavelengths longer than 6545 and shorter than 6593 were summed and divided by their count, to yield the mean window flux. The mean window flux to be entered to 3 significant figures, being 12.1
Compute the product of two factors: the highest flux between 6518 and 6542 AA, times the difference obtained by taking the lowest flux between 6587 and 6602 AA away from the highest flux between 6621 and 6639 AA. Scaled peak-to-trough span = 88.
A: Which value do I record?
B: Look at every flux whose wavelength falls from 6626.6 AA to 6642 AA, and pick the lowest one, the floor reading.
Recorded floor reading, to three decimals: 10.870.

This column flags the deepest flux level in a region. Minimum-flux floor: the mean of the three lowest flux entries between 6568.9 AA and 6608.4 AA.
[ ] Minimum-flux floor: 8.4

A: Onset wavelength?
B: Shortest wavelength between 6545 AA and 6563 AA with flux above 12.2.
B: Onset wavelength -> 6546.25 AA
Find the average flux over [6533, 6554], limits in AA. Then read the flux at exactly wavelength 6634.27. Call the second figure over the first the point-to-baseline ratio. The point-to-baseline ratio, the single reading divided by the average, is 1.02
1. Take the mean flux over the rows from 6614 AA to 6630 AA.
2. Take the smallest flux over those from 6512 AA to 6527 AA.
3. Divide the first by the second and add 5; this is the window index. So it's 6.3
